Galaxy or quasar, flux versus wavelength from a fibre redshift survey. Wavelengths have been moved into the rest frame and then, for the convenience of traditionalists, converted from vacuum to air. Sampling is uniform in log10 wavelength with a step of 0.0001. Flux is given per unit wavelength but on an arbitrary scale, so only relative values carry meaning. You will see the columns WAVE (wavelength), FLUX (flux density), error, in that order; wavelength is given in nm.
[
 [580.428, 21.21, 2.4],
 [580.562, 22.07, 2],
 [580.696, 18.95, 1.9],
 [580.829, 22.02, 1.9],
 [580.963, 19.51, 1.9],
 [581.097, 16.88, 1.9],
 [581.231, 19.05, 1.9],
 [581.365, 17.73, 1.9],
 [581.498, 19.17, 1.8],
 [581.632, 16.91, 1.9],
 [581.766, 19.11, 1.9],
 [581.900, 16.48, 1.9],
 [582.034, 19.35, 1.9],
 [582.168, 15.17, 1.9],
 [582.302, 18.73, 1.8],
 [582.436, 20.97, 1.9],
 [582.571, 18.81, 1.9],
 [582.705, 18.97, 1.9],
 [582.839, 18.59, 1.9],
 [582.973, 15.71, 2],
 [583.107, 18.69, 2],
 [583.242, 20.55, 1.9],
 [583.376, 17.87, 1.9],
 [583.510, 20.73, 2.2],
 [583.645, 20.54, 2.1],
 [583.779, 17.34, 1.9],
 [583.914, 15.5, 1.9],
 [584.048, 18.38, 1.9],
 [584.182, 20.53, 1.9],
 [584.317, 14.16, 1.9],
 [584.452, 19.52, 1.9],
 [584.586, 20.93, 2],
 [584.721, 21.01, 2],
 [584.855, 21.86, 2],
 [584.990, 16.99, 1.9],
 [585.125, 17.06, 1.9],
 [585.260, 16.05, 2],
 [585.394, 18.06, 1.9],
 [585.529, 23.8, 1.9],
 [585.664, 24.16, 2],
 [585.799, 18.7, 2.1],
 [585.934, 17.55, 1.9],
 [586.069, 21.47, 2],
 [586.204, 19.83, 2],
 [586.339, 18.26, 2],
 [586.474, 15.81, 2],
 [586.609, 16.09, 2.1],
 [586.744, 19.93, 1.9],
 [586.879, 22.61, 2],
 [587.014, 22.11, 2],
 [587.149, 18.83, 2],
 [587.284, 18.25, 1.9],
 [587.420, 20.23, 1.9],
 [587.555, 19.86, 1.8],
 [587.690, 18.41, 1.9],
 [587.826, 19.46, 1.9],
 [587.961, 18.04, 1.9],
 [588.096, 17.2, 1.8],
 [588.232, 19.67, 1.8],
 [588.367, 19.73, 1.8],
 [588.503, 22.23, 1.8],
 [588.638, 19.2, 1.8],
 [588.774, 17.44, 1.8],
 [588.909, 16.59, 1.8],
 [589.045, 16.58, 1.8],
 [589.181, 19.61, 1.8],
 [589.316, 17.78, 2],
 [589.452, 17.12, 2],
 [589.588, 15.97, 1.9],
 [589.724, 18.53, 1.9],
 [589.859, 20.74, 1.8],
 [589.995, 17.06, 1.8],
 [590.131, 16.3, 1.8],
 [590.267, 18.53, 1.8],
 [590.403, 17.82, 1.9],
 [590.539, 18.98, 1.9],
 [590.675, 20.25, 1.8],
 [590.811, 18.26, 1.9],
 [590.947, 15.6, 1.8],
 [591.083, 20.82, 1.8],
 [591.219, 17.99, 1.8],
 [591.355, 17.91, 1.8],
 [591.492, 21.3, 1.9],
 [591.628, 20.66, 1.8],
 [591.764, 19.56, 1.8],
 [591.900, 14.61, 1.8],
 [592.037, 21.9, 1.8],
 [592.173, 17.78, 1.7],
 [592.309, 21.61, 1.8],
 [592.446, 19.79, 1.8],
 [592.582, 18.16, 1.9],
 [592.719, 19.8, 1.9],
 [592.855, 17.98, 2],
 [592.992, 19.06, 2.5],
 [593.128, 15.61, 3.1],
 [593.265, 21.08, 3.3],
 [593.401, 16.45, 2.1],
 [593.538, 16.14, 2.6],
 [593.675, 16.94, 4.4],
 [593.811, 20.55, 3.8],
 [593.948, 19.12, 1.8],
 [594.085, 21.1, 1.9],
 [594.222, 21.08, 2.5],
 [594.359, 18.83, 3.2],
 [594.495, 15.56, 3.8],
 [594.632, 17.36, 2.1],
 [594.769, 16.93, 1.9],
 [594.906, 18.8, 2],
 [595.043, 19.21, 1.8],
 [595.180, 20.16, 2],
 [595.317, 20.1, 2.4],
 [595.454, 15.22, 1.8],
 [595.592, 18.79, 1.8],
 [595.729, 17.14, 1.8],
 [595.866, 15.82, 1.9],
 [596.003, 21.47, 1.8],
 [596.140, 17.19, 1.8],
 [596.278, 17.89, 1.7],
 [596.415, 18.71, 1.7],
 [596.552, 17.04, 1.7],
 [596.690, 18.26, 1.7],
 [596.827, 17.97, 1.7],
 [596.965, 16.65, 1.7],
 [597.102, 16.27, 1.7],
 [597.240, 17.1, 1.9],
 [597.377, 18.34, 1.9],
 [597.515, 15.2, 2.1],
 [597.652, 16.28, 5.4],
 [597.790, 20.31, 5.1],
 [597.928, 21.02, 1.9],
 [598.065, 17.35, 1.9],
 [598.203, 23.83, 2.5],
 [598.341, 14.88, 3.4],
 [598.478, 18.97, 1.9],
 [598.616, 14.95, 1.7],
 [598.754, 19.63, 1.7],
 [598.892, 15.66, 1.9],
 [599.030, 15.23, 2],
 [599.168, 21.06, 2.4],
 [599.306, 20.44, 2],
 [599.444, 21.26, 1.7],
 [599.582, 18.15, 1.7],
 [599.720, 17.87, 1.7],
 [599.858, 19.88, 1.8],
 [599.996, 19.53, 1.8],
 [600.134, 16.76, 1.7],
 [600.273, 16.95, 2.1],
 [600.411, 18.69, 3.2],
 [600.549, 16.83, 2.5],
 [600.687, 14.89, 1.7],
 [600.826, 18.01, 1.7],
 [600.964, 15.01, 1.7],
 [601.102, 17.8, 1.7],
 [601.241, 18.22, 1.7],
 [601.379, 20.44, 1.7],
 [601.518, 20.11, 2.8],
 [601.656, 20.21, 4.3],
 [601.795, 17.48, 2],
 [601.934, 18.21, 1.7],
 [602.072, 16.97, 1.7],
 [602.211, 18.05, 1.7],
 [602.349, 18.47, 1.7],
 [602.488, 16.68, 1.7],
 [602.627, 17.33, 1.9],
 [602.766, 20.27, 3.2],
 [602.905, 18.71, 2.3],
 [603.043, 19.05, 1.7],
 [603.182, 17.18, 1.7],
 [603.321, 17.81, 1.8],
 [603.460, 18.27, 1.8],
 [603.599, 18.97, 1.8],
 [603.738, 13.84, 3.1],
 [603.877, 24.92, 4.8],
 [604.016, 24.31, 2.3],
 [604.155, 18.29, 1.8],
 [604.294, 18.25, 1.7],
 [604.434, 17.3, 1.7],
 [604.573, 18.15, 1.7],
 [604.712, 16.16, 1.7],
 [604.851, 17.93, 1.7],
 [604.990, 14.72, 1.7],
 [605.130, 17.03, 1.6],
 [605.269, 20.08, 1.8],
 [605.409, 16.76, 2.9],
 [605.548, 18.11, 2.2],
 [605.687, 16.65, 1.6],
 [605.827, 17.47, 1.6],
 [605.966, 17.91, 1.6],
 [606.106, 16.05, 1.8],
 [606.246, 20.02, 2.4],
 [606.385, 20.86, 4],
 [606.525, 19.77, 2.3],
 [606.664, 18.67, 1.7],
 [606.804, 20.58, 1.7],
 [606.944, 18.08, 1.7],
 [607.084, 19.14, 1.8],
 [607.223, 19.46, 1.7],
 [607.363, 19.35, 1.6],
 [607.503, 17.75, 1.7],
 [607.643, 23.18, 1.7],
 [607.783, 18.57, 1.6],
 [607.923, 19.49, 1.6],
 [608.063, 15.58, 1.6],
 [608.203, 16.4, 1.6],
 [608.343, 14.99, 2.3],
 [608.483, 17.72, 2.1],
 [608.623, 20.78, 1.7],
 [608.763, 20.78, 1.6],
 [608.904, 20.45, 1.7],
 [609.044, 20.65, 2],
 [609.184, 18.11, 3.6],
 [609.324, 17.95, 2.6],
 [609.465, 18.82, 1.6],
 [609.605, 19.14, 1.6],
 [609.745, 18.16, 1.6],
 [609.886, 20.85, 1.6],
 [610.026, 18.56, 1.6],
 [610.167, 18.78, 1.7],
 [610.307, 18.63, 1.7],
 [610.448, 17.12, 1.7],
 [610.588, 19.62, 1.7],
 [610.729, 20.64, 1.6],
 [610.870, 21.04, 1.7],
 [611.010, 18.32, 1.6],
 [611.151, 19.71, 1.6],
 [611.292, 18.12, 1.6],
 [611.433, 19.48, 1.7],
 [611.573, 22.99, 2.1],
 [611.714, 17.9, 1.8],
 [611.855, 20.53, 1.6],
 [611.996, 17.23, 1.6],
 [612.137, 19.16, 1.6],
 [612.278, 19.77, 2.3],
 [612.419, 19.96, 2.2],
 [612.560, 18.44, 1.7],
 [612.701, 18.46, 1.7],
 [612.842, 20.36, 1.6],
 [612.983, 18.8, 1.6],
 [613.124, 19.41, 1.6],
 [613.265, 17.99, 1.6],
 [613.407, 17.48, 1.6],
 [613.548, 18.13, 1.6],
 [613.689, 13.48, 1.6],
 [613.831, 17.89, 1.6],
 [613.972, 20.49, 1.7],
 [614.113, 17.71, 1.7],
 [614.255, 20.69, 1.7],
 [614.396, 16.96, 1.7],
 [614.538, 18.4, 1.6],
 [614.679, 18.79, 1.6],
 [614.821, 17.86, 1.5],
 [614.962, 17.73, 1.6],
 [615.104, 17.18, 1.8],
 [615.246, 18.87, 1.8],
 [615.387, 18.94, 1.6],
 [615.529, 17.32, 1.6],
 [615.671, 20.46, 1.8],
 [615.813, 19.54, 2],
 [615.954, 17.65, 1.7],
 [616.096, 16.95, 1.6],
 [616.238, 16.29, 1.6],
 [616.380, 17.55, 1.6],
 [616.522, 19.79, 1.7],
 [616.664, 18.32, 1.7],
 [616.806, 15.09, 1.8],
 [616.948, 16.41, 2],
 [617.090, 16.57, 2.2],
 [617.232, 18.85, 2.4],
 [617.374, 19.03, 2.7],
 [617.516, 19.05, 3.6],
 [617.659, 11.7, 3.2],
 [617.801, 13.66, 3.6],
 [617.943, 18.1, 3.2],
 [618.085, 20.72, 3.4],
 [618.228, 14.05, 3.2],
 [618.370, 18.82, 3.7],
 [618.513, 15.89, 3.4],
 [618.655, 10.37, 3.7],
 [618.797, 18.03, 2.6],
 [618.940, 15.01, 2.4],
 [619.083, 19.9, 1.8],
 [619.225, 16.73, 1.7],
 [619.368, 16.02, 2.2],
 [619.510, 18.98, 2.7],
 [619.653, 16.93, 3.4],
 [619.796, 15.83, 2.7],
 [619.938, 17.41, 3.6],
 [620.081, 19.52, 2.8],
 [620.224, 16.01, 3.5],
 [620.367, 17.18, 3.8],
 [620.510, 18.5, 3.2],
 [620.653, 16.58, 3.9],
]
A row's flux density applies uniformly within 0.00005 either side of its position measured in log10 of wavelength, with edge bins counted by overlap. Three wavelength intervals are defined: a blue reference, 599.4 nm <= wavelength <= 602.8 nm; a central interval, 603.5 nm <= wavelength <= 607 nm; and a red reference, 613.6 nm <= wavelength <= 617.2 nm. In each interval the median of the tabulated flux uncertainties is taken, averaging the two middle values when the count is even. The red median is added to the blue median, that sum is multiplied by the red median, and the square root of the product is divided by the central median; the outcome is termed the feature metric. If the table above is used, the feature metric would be 1.41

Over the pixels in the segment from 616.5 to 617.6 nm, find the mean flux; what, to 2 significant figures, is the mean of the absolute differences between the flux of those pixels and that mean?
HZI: 1.4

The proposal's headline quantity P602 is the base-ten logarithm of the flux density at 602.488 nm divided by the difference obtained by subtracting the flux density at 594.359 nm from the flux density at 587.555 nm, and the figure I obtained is 1.2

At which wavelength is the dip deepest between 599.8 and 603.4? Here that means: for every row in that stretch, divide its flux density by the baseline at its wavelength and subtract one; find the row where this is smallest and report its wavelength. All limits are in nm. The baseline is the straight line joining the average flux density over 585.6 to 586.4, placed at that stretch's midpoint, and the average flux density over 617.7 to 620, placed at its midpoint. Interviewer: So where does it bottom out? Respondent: 600.687 nm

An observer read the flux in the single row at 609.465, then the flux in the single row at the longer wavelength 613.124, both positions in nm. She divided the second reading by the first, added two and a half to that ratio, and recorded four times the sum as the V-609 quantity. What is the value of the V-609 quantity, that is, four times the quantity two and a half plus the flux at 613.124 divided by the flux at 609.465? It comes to 14.1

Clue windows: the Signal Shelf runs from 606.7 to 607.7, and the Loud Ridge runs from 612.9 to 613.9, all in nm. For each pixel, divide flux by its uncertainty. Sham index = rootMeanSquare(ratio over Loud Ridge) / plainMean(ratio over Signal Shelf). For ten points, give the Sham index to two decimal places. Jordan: 0.96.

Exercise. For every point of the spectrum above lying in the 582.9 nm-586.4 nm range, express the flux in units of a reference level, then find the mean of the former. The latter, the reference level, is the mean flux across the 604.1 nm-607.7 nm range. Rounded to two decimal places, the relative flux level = 1.04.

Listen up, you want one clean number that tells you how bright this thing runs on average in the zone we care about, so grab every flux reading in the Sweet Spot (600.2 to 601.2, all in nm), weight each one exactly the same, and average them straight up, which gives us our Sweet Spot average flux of 16.9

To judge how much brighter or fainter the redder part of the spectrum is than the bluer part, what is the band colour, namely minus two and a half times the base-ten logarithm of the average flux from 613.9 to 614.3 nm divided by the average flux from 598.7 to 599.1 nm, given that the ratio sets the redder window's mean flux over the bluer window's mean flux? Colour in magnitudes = -0.17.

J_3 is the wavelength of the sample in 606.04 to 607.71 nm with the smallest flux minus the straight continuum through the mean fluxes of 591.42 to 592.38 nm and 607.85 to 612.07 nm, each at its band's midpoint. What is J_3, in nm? 606.106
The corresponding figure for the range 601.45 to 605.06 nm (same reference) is 603.738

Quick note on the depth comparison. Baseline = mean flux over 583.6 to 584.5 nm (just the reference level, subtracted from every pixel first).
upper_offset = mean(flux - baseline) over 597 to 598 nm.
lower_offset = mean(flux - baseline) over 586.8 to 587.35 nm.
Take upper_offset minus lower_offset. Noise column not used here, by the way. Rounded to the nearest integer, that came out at -3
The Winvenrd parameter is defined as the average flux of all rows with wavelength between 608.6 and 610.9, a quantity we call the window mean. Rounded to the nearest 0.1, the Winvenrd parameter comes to 19.4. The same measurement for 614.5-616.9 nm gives 18.0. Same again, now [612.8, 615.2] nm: 18.2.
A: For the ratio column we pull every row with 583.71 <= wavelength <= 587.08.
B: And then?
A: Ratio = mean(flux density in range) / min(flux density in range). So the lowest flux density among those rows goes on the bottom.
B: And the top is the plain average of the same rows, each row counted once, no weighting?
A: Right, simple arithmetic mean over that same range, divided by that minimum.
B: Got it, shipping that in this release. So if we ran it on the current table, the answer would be 1.35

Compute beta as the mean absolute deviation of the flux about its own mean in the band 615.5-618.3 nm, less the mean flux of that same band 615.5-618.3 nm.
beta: -15.5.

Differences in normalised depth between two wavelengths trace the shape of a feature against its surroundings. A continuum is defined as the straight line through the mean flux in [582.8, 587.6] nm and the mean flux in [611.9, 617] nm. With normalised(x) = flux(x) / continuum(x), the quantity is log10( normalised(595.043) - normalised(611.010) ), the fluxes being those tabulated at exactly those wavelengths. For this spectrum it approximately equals -1.7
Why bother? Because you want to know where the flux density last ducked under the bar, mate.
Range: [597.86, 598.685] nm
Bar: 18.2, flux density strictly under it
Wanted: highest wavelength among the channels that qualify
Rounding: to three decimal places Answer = 598.616 nm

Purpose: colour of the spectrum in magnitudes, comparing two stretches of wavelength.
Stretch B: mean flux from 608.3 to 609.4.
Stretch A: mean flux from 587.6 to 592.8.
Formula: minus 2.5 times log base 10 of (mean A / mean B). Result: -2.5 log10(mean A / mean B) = 0.02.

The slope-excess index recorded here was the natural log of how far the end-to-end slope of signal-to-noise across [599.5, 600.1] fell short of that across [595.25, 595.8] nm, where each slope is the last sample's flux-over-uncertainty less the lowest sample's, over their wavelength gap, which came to 0.86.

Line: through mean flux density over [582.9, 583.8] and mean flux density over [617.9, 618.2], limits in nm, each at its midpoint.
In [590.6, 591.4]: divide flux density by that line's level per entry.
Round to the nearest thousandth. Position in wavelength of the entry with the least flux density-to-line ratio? 590.947 nm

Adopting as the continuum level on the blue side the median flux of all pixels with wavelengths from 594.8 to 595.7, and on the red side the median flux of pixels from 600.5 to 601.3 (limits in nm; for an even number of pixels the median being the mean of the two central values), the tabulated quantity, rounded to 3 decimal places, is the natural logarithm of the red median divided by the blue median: -0.093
